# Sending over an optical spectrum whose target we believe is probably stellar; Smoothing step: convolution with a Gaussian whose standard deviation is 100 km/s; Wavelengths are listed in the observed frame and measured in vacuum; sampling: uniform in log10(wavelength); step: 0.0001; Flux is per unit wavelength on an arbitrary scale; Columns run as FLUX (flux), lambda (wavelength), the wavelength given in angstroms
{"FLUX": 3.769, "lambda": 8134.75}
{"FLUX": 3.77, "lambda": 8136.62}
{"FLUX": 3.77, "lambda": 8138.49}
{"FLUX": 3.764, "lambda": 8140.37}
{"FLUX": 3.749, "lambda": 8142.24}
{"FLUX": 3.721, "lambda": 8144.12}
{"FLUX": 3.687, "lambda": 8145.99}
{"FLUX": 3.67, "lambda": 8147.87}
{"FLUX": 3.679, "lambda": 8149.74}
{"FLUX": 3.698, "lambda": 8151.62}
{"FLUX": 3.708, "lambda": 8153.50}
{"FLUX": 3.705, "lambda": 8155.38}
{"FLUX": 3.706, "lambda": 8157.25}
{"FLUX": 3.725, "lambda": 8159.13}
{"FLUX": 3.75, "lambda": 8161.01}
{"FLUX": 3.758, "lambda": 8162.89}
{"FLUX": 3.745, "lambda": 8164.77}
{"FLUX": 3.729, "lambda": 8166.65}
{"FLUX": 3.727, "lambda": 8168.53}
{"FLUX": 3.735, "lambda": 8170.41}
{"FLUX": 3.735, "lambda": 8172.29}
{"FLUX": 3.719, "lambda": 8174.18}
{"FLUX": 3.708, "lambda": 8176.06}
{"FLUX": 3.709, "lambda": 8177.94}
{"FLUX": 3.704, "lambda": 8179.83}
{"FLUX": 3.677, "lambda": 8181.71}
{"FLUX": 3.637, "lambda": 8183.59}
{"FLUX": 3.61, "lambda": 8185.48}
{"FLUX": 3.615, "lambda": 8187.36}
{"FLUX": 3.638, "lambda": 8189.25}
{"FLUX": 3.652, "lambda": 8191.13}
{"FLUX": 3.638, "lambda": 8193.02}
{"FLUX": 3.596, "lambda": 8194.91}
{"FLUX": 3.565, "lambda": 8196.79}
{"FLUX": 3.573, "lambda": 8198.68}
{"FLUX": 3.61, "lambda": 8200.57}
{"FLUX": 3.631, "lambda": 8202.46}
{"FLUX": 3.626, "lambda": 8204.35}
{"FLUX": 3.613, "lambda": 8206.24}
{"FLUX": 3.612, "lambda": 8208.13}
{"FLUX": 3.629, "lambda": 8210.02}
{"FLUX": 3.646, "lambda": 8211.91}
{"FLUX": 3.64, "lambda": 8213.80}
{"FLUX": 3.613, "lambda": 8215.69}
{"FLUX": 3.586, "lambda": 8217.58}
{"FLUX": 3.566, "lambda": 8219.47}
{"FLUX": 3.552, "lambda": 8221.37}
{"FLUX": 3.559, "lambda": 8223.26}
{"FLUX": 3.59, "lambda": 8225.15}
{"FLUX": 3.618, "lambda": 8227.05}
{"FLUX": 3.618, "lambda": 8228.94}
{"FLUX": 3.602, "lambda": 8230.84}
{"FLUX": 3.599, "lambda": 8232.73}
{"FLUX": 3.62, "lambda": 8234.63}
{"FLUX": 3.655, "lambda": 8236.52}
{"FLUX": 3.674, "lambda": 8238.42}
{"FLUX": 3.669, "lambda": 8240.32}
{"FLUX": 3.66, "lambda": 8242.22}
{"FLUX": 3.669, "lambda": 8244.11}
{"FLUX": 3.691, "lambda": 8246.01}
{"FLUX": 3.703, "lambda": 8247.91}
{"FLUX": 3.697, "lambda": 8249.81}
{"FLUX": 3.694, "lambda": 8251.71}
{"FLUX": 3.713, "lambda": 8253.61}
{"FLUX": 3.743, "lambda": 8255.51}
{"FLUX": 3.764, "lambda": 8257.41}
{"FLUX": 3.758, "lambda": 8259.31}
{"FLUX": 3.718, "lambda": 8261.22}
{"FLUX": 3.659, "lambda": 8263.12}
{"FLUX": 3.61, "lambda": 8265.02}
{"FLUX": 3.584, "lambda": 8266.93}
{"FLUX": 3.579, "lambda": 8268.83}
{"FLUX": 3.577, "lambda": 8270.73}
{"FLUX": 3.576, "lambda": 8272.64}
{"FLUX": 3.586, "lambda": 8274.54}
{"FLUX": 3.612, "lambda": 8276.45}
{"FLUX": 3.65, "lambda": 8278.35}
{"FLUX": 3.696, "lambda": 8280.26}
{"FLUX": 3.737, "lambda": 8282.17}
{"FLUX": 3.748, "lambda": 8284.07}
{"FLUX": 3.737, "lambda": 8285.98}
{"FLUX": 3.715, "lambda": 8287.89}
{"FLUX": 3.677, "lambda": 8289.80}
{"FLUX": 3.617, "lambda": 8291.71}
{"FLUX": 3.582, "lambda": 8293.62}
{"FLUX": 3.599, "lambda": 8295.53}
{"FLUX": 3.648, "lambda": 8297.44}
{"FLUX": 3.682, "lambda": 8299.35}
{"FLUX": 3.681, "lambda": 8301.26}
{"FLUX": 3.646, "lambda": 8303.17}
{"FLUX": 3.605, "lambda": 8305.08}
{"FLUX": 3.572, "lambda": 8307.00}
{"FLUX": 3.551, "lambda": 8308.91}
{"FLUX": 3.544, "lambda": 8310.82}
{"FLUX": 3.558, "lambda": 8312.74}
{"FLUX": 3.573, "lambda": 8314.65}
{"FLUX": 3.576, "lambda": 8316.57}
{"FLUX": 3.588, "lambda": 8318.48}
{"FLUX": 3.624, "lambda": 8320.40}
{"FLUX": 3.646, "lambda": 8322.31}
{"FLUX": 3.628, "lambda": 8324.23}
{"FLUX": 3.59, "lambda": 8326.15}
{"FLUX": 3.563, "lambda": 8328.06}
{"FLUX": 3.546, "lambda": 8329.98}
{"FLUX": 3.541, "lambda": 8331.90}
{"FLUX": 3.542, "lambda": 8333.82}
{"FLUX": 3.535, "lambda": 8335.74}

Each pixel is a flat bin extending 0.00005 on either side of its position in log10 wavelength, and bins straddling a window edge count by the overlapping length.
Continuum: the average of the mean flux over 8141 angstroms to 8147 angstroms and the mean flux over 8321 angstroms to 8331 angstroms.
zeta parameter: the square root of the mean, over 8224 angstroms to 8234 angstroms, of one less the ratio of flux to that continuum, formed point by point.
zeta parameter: 0.12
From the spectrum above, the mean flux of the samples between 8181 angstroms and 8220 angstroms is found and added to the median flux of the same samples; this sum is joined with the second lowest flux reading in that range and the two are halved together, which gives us 5.40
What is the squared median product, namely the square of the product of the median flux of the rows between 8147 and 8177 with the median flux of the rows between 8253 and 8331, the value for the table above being 181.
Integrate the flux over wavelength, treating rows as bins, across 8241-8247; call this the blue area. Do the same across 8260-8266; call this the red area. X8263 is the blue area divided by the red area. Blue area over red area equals 1.00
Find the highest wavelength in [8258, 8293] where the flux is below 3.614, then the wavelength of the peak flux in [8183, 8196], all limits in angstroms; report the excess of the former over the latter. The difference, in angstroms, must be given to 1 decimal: 85.3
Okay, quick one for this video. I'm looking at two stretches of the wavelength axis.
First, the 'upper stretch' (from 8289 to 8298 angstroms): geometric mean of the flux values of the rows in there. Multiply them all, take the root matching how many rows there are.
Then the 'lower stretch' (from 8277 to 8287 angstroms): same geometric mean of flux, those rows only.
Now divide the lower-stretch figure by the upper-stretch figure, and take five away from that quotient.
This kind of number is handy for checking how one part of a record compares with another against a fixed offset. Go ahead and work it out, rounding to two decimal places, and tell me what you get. -3.98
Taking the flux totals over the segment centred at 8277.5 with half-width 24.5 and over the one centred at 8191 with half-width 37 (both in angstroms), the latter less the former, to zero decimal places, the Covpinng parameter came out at 47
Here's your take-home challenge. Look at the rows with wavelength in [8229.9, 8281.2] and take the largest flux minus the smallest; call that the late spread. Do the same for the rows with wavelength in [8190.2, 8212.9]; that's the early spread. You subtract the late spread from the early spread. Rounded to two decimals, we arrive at -0.10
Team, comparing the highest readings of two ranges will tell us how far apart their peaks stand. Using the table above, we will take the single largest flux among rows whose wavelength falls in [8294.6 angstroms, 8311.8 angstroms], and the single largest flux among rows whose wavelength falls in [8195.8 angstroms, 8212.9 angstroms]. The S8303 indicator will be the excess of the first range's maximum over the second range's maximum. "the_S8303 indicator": 0.036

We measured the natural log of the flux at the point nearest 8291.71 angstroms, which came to 1.29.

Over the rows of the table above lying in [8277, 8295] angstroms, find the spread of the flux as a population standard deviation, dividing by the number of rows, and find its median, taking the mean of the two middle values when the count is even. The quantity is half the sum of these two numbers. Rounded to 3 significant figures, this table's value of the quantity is 1.88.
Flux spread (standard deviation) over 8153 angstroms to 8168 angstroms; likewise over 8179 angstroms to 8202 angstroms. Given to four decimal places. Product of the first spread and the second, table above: 0.0008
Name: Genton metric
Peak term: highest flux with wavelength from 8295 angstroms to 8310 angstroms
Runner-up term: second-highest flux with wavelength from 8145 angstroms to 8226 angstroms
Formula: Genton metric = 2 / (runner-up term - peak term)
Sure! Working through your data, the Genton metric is 29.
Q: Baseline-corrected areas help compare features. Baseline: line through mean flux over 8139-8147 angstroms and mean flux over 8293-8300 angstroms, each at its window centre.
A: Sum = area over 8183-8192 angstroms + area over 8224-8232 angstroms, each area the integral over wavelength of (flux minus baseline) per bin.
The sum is -1.2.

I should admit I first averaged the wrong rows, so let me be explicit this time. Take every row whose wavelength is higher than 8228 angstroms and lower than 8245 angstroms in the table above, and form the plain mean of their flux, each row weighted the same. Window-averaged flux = 3.64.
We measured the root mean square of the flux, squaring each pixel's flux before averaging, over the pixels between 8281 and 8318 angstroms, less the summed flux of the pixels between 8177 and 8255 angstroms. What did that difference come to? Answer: -145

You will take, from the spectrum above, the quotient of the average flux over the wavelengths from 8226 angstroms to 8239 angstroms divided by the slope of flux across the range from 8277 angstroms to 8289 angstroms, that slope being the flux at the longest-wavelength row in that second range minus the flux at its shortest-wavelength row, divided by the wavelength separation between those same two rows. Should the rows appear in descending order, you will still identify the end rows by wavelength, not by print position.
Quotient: 532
